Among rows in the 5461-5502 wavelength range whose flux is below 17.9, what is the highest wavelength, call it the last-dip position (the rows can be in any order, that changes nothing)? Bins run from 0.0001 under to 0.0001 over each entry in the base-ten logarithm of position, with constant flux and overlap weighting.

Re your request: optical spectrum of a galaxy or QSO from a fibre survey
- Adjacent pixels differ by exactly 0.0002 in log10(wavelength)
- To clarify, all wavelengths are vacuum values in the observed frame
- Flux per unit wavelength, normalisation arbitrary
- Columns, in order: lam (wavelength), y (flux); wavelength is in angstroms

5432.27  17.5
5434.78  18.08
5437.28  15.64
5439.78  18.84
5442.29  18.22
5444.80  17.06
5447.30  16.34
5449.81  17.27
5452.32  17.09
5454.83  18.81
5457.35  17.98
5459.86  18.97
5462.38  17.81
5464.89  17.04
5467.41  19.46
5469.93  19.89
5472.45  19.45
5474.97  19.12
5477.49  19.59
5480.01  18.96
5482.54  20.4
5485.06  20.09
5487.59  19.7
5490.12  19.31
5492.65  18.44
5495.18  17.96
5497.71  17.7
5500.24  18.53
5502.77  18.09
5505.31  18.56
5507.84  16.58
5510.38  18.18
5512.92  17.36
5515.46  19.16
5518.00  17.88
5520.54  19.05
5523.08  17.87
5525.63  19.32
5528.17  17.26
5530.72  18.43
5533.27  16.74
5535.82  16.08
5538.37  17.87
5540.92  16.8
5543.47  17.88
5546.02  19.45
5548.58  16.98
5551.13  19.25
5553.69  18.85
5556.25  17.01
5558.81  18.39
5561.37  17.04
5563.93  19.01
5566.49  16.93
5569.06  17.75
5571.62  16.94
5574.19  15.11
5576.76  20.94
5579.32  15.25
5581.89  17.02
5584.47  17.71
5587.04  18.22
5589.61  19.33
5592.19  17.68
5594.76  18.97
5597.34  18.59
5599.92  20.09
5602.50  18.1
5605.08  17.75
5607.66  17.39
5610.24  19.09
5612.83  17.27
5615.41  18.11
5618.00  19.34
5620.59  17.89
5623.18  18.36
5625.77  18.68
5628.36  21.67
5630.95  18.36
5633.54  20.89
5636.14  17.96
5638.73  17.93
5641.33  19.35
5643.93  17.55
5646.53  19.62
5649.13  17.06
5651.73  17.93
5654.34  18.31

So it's 5497.71 angstroms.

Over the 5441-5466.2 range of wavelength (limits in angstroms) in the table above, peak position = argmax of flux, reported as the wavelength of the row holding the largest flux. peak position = 5459.86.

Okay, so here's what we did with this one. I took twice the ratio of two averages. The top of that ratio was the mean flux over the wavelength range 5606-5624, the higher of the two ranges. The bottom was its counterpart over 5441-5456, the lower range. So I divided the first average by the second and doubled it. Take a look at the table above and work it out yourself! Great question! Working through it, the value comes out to 2.08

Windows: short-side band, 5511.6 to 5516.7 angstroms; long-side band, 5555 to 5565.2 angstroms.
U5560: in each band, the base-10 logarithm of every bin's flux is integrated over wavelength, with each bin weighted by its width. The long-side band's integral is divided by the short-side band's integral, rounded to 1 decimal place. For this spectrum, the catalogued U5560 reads 2.0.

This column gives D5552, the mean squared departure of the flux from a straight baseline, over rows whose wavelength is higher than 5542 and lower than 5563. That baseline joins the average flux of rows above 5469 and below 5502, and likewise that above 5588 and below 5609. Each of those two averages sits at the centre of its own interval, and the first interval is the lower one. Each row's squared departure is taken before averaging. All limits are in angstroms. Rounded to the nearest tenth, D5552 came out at 1.3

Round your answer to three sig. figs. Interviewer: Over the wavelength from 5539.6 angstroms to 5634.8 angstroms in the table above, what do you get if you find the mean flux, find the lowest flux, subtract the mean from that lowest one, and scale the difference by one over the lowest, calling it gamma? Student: -0.206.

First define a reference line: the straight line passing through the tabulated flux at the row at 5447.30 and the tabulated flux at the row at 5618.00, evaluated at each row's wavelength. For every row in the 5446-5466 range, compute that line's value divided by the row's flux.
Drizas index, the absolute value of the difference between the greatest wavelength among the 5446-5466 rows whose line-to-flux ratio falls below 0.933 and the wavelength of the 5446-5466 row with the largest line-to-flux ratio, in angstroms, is 15.1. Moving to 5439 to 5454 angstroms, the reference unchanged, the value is 5.0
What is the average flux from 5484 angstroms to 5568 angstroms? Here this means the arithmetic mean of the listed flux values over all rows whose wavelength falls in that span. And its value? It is 18.1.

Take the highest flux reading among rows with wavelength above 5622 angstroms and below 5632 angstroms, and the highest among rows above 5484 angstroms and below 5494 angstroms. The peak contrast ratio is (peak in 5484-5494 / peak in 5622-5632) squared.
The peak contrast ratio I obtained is 0.86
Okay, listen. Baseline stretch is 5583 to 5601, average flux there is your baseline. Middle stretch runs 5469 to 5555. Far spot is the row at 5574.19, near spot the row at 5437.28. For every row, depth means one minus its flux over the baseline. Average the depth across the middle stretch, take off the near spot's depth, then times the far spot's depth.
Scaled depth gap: -0.028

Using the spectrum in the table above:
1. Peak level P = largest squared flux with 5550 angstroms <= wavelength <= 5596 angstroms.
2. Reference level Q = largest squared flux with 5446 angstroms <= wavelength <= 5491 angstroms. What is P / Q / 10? 0.105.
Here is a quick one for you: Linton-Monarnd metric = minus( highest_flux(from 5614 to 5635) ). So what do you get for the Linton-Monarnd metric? -21.7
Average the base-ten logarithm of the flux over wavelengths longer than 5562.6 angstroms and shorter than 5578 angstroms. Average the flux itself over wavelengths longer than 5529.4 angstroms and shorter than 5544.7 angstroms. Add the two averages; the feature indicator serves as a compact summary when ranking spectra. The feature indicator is 18.5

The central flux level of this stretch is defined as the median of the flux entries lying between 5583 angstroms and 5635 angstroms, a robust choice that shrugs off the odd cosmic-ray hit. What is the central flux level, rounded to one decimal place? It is 18.4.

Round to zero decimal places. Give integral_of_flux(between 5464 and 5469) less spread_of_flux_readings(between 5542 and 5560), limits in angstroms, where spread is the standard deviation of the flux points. 91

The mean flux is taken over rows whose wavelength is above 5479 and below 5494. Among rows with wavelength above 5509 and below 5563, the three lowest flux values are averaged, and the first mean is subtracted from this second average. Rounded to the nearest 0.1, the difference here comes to -2.9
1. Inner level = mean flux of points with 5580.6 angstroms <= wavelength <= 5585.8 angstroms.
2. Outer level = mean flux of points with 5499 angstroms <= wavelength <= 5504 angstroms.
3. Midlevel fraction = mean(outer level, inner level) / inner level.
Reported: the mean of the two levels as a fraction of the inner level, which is 1.03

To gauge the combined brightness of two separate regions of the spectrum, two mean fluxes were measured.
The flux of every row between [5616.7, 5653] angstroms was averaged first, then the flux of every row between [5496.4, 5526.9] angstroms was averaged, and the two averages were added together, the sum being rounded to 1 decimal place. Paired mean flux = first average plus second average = 36.9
